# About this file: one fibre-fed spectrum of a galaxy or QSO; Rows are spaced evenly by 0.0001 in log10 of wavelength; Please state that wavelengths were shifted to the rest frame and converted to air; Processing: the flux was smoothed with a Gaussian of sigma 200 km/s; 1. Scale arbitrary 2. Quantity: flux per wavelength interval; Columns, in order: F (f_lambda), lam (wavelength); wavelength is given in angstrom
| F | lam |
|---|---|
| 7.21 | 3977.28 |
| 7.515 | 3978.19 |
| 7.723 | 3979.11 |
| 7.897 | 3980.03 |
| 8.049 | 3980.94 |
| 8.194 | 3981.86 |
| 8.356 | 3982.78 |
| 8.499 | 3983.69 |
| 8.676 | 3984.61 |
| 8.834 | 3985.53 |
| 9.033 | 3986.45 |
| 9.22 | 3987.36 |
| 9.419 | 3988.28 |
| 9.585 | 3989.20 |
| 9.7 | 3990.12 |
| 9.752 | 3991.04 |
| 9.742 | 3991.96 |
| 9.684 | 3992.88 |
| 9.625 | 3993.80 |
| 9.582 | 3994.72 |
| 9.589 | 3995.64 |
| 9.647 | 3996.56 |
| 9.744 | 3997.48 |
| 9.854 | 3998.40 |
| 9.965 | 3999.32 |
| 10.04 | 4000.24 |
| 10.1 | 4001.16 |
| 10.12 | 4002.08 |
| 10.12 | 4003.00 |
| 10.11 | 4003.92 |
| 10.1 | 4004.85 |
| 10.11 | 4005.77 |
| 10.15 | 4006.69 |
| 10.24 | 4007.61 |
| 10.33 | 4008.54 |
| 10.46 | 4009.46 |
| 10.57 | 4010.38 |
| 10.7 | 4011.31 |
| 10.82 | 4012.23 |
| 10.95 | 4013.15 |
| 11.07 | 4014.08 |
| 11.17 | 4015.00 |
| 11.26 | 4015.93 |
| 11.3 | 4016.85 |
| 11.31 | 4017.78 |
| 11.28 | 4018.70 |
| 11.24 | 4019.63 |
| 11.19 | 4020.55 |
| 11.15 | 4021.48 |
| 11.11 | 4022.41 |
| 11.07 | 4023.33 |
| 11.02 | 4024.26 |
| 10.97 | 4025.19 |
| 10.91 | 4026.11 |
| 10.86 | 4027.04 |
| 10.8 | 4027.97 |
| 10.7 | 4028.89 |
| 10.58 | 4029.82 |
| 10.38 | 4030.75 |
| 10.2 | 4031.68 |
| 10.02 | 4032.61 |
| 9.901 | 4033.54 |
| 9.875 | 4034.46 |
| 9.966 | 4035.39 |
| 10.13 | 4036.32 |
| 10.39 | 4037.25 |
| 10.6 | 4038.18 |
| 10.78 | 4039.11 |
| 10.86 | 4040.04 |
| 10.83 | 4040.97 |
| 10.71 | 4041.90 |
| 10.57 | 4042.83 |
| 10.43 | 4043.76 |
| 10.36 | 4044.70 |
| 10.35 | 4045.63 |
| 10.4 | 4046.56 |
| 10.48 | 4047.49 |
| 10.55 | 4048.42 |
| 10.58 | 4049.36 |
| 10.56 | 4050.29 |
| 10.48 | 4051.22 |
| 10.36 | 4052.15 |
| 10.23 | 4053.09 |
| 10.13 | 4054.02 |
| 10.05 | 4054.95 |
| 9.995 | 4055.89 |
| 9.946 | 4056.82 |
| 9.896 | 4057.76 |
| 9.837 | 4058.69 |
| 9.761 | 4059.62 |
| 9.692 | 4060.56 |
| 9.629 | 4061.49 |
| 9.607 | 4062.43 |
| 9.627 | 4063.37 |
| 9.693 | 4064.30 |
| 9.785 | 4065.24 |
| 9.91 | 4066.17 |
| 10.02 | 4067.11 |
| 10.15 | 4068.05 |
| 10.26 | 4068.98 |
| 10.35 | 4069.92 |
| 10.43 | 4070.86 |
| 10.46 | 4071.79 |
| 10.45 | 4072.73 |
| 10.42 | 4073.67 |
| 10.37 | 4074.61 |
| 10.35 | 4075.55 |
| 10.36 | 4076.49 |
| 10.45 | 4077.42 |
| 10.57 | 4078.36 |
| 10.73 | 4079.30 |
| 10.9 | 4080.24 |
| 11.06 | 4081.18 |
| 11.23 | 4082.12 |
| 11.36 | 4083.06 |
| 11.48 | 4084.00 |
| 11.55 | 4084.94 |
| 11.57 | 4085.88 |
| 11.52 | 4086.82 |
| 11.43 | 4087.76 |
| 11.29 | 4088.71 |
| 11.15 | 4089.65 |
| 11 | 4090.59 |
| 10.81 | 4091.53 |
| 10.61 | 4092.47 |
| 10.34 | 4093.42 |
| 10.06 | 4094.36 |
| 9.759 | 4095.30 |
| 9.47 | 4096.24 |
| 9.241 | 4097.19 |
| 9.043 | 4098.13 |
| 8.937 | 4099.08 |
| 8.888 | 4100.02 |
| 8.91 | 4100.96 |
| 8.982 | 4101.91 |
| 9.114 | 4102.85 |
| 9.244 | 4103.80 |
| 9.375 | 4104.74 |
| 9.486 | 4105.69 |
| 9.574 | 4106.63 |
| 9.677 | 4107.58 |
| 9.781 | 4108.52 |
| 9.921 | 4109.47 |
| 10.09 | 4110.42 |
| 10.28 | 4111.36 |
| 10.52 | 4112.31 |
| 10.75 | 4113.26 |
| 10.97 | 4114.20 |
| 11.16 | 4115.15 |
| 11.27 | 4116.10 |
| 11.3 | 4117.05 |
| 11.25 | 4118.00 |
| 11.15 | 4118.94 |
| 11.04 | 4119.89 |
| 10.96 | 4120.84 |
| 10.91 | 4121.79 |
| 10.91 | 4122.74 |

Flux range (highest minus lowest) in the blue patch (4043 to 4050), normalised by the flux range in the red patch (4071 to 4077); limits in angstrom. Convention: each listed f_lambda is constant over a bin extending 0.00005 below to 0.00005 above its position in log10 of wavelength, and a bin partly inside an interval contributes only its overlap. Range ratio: 2.1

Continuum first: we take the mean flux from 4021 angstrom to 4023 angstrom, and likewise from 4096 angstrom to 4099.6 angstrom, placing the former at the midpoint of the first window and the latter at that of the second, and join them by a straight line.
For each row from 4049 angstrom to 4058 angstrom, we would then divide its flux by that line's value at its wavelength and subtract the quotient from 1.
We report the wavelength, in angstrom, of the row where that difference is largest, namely 4057.76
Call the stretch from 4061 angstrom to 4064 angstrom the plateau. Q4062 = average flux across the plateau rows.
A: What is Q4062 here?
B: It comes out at 9.6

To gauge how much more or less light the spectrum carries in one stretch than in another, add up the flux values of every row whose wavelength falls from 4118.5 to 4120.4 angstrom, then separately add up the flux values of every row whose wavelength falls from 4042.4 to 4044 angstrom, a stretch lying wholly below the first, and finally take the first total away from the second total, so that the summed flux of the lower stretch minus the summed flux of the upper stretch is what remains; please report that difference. -1.2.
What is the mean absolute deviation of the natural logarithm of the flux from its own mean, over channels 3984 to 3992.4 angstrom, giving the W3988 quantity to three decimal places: 0.037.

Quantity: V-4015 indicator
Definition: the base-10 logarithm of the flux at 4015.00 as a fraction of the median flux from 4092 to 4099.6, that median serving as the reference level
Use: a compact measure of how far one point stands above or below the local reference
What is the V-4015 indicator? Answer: 0.065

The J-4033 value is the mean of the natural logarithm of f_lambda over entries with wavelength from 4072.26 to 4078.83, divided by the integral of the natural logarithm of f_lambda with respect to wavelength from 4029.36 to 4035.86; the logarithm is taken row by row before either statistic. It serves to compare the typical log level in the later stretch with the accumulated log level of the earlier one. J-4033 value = 0.156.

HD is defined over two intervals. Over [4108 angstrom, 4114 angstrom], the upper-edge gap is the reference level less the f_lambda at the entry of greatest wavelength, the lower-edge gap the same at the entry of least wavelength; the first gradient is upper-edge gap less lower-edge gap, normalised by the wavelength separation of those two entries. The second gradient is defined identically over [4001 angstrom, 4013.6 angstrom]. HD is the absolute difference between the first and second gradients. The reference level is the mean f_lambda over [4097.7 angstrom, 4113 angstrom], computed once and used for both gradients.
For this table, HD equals 0.13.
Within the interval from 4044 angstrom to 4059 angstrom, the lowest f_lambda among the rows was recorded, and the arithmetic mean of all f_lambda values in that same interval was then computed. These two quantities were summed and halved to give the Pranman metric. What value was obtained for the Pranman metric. 10.05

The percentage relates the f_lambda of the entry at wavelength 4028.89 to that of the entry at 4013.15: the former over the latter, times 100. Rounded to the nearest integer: 98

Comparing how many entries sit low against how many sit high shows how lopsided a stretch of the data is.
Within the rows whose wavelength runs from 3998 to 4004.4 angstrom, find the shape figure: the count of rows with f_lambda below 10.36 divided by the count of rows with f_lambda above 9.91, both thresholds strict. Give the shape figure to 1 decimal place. 1.2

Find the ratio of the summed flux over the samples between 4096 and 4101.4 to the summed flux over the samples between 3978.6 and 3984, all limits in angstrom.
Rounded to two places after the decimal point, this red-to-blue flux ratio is 1.12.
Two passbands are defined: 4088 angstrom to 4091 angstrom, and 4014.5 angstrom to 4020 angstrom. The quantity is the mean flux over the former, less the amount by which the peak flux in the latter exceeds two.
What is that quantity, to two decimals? 1.84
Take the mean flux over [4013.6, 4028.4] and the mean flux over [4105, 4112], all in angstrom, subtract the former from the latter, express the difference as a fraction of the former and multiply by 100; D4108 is -11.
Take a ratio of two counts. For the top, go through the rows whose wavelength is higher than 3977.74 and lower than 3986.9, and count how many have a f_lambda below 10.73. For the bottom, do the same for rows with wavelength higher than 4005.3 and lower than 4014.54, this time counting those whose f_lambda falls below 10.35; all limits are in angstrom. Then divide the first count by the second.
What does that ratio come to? 2.5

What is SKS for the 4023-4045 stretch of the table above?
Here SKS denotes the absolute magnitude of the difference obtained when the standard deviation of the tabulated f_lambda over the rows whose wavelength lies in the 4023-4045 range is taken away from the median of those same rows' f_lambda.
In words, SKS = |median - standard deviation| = 10.2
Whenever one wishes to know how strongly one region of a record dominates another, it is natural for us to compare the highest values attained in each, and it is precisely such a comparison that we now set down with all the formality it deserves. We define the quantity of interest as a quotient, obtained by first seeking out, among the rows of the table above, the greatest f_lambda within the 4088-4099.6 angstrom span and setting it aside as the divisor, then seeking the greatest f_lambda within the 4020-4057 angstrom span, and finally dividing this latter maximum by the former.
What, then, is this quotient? 0.99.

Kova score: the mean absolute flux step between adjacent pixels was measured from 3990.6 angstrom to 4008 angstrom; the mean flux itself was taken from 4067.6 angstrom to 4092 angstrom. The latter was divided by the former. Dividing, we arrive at 225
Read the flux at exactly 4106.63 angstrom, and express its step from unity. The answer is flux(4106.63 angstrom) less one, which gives 8.6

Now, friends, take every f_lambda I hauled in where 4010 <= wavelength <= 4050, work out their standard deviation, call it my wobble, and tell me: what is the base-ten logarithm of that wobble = -0.40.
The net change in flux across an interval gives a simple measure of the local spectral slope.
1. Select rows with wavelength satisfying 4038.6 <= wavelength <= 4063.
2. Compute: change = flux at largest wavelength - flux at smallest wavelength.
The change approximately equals -1.2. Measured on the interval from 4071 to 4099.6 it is -1.5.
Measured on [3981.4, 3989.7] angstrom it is 1.4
